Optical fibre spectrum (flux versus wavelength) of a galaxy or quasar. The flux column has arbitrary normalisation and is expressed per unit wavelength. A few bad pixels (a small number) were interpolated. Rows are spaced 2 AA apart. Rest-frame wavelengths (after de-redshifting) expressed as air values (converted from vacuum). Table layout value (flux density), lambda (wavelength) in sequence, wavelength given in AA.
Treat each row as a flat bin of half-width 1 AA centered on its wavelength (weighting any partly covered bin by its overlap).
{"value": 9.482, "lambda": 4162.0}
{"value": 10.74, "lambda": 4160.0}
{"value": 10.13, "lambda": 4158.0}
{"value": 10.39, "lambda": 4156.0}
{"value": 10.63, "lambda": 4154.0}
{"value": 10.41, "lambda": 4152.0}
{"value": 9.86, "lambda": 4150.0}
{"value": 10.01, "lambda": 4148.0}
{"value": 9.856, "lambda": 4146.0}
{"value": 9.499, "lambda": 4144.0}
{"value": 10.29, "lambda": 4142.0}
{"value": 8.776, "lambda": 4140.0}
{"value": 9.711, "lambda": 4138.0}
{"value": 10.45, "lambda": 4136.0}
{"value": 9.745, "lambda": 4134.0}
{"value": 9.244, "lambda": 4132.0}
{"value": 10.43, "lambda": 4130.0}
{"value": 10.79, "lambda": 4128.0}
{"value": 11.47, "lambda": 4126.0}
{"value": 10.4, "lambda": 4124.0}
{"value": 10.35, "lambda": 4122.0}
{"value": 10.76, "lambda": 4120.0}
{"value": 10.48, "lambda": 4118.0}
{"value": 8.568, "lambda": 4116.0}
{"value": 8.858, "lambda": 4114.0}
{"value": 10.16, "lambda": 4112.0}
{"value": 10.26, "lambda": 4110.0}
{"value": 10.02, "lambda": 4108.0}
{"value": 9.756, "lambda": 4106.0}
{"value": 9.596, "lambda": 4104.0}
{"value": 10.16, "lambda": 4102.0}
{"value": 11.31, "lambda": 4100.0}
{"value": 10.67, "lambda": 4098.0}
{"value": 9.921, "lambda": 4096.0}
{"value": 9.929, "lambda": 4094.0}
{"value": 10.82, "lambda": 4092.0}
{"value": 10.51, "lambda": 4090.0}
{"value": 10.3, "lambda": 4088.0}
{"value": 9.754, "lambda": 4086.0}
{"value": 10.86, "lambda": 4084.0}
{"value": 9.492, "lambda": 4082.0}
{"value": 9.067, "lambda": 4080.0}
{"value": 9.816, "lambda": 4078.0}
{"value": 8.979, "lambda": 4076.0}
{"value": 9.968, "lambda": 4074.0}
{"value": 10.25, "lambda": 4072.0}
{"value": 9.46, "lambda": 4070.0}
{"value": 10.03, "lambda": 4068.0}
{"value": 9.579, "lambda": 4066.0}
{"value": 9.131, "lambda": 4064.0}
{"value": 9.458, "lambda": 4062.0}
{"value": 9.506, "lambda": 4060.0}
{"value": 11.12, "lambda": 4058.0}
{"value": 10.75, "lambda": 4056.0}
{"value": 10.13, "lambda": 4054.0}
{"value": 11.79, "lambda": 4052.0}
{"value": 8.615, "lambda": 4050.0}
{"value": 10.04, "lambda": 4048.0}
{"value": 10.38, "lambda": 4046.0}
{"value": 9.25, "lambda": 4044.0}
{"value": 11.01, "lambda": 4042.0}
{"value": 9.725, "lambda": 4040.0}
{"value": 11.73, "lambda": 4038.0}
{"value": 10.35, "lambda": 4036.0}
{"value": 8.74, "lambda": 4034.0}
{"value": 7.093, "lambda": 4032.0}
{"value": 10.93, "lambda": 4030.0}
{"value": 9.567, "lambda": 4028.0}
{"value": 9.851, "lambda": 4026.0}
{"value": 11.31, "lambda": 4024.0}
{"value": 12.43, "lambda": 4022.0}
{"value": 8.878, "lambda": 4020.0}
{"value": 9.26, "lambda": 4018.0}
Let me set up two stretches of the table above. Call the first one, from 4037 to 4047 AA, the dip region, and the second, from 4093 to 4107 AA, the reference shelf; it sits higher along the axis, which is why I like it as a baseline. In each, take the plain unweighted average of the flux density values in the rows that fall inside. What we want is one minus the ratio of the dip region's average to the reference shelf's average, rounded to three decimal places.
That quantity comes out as -0.022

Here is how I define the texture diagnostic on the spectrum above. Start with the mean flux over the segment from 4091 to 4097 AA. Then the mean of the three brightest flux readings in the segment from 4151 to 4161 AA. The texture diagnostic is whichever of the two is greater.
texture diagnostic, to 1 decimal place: 10.6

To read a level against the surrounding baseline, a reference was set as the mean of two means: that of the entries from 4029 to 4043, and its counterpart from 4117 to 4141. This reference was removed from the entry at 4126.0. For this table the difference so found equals 1.4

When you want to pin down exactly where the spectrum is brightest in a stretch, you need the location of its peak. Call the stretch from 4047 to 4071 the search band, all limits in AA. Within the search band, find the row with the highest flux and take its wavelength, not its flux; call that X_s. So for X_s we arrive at 4052.0 AA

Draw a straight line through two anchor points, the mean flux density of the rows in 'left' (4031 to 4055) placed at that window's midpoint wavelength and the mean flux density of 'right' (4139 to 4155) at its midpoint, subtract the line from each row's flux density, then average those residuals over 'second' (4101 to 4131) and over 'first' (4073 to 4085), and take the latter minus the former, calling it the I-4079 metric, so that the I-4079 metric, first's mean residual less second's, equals -0.44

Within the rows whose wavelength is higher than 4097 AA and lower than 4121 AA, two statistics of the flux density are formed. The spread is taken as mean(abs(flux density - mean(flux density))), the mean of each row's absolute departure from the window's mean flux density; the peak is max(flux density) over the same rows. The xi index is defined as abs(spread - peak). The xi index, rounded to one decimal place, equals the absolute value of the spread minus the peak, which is 10.7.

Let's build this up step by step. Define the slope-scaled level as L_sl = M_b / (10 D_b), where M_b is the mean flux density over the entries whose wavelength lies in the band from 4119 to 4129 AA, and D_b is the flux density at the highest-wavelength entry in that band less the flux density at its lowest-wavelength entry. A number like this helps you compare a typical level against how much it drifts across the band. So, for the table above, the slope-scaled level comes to 35.8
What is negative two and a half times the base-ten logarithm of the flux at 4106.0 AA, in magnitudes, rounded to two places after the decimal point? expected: -2.47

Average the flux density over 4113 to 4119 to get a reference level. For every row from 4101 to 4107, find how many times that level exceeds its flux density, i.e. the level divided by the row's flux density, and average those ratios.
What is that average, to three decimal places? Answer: 0.946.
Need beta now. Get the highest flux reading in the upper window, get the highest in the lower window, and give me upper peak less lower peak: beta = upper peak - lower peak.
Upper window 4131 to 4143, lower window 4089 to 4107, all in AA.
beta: -0.9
